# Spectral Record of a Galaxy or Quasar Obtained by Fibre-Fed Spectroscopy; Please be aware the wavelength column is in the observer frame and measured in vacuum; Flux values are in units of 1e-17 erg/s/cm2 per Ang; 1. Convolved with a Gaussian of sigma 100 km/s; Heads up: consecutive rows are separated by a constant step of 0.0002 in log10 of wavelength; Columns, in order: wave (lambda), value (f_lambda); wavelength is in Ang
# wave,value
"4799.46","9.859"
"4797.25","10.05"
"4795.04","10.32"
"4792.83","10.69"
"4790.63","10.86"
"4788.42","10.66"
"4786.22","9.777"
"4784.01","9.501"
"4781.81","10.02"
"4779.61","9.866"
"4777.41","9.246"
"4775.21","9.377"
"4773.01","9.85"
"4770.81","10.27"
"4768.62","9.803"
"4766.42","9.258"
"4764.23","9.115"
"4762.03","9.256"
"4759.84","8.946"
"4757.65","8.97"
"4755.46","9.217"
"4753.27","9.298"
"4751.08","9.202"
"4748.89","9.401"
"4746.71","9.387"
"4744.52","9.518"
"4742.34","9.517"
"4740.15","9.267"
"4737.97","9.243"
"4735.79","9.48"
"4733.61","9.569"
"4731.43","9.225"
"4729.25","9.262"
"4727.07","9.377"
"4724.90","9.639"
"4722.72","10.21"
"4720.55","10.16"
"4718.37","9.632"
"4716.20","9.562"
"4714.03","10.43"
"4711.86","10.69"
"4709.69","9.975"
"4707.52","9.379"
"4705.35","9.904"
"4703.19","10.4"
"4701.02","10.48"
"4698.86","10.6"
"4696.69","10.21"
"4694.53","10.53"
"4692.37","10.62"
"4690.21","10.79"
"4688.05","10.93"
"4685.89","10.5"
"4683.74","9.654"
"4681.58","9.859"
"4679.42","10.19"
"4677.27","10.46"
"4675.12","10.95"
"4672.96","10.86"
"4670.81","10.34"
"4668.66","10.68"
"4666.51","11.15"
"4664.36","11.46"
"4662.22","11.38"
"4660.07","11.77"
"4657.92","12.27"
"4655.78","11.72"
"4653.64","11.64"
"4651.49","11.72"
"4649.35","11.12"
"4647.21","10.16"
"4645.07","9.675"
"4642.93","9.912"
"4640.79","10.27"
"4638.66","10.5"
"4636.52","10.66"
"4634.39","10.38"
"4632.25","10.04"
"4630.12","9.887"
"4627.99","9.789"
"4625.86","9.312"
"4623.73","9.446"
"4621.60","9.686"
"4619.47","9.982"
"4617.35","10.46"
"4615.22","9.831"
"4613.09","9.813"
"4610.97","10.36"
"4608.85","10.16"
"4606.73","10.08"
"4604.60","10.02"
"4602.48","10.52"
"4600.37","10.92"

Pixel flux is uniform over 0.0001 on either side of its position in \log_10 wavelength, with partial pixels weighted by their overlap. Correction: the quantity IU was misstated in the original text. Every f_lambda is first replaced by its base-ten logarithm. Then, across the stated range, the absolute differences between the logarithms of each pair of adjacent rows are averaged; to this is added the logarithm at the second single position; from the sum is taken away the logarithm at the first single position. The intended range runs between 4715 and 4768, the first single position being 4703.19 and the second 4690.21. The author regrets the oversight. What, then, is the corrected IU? 0.024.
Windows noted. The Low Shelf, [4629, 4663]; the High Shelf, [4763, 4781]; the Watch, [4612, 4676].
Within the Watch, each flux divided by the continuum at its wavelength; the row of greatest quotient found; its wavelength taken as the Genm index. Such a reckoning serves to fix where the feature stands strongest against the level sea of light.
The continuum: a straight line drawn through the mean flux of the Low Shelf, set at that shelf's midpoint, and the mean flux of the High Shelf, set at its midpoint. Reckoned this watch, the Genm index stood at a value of 4657.92 Ang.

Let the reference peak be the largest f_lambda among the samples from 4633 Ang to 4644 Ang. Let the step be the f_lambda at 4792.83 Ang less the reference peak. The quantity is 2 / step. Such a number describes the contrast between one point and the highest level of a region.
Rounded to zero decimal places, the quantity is 67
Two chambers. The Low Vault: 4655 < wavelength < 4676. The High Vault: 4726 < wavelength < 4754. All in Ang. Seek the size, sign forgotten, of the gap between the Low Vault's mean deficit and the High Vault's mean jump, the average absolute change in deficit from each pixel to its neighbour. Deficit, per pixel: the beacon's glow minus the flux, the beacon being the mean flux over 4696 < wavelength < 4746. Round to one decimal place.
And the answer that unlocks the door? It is 1.6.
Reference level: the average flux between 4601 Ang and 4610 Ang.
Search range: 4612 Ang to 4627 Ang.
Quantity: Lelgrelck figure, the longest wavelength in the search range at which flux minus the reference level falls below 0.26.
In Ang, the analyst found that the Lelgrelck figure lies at 4625.86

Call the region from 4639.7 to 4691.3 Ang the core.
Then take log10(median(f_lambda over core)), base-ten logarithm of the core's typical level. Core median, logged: 1.03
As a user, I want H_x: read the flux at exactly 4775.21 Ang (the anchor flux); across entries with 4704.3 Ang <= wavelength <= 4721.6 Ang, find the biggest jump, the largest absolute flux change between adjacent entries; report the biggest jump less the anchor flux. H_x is -8.5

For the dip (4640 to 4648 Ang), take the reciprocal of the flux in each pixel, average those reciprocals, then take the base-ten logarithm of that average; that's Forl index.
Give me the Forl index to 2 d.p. -1.00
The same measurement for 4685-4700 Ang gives -1.03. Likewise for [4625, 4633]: -0.99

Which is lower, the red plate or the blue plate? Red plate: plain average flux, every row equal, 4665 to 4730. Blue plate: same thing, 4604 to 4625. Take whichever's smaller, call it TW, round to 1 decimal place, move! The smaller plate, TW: 10.0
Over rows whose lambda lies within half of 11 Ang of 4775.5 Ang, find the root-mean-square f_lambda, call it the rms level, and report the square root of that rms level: 3.12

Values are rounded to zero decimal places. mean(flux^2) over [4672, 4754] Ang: 99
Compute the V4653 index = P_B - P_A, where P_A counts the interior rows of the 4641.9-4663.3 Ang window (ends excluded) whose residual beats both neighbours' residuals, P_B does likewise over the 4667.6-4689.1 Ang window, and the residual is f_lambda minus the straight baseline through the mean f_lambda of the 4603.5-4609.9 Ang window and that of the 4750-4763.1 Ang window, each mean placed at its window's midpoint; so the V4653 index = -1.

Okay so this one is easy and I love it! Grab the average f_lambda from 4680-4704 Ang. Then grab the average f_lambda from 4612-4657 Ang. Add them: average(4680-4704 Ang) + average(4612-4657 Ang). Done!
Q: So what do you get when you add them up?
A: 20.7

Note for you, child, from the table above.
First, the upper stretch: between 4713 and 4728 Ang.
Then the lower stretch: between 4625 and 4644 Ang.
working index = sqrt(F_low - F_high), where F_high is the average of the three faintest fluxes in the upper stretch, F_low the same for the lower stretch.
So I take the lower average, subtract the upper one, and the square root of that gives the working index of 0.37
